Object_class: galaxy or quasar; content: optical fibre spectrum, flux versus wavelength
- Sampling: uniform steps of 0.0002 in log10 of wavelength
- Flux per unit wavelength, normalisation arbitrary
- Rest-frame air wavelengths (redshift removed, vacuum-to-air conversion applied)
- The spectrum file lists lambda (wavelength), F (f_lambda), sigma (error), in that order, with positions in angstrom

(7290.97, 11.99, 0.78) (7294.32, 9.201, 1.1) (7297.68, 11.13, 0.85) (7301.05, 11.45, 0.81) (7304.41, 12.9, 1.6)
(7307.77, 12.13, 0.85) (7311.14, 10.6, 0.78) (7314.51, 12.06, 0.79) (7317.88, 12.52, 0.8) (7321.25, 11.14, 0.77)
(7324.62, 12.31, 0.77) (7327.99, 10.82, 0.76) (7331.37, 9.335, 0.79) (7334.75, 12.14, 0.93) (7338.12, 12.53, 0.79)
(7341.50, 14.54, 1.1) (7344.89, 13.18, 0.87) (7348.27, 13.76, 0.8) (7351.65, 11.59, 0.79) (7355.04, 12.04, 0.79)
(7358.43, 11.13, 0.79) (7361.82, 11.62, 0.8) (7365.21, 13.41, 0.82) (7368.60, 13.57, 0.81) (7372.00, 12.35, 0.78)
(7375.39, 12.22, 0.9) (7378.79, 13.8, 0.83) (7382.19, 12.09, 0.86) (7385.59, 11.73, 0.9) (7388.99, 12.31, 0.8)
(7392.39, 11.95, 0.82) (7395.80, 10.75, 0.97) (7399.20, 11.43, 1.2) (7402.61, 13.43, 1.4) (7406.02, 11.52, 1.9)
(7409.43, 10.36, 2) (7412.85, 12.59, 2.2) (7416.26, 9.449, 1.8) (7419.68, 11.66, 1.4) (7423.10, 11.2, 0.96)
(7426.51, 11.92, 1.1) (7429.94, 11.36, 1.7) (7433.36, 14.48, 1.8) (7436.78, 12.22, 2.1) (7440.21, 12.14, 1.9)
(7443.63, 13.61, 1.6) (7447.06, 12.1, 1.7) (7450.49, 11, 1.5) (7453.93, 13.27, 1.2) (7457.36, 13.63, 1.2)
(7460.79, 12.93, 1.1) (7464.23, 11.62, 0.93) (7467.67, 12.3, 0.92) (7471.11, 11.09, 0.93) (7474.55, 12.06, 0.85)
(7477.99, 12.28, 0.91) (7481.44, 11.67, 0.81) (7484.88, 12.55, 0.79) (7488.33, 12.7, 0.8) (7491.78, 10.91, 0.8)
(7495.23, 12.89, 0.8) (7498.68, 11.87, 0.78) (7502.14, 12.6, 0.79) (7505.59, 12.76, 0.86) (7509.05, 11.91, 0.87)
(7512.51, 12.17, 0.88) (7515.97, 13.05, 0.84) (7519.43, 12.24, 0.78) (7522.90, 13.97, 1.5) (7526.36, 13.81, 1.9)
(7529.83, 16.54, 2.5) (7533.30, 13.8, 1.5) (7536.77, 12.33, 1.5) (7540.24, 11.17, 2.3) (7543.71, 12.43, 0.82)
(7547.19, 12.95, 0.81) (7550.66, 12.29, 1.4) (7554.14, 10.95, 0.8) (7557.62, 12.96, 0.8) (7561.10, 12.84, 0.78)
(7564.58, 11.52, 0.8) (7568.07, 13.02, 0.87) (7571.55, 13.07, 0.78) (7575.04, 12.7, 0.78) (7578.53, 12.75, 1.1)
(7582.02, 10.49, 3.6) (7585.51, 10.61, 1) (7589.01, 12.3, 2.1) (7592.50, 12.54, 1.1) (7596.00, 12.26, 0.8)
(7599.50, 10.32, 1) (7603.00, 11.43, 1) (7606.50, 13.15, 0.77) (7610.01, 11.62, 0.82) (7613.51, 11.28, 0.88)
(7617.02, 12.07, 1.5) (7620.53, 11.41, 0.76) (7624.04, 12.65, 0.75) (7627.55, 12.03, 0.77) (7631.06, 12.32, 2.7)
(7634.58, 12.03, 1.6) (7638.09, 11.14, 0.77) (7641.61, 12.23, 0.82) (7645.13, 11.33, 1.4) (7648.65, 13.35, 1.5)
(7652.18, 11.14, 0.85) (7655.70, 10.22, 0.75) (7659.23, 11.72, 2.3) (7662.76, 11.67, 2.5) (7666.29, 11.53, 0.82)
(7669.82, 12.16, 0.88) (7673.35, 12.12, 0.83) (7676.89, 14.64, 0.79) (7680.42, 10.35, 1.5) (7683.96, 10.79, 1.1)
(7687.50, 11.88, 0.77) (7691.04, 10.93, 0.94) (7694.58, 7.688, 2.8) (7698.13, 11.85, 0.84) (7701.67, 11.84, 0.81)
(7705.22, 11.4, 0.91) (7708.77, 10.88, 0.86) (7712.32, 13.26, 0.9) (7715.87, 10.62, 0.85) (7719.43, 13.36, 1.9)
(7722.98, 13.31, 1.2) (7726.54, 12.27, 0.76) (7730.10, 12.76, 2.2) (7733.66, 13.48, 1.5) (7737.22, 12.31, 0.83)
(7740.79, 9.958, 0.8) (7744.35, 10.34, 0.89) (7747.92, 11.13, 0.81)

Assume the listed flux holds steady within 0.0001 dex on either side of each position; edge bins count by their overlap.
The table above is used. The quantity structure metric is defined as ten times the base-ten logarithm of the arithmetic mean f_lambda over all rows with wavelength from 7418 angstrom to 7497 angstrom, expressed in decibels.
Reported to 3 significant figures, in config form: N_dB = 10.9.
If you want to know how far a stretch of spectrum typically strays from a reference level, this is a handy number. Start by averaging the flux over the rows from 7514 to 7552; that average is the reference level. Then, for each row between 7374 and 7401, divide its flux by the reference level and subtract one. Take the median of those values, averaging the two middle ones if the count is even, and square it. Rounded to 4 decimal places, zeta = 0.0073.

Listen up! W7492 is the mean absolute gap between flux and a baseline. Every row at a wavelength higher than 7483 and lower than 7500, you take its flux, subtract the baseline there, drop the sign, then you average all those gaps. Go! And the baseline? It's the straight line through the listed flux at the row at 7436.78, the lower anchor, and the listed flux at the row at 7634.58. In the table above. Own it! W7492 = 0.64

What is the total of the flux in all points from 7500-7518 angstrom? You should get 62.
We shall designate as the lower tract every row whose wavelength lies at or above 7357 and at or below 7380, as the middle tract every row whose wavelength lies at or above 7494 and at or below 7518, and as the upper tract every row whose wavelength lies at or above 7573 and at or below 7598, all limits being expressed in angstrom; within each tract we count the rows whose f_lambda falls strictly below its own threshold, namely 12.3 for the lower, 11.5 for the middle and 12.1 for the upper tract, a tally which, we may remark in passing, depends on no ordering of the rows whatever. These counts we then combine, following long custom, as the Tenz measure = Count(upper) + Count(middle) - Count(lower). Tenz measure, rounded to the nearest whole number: -1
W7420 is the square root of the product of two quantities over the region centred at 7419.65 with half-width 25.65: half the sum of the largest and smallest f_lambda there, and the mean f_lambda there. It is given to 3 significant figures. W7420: 11.9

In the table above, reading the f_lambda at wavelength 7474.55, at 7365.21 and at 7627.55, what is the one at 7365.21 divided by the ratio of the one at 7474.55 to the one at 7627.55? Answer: 13.4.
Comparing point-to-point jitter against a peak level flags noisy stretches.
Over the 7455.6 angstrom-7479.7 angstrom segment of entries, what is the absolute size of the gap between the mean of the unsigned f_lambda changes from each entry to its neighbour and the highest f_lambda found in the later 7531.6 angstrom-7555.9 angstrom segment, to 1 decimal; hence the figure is 13.0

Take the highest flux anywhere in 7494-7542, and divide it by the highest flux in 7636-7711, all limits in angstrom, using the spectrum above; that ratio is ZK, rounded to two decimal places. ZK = 1.13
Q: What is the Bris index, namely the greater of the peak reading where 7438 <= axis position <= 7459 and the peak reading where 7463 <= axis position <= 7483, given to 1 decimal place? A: 13.6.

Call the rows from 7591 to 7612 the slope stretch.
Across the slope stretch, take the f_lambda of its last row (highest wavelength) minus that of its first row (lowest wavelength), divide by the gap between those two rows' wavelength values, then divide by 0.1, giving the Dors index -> -0.5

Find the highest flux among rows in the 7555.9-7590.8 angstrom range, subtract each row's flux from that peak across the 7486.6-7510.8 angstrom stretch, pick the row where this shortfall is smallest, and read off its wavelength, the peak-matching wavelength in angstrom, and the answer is 7495.23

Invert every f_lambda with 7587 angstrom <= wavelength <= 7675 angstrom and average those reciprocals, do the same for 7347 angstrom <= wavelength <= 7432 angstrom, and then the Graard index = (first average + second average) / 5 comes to 0.0338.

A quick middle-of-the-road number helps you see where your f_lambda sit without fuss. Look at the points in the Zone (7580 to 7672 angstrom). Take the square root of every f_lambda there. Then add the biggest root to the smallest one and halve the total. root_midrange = 3.43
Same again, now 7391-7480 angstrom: 3.44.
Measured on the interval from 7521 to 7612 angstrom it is 3.64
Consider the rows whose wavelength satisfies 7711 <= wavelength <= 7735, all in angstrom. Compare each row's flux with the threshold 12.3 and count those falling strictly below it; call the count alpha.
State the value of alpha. 2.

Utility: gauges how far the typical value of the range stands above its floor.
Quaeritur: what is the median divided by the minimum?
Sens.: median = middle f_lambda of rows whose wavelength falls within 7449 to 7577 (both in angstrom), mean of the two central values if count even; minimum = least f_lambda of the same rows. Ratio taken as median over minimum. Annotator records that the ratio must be 1.15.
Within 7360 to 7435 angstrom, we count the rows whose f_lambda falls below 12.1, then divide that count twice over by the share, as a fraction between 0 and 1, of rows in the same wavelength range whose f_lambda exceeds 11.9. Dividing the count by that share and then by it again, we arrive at 44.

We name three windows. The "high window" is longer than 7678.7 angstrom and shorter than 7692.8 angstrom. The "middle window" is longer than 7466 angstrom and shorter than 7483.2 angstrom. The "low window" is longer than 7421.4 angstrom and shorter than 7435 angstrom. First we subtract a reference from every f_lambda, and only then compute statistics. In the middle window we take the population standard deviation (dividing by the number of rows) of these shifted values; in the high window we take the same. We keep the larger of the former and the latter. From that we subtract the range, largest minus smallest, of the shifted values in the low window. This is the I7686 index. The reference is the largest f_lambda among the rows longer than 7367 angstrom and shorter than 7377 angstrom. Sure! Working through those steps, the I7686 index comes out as -2.7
